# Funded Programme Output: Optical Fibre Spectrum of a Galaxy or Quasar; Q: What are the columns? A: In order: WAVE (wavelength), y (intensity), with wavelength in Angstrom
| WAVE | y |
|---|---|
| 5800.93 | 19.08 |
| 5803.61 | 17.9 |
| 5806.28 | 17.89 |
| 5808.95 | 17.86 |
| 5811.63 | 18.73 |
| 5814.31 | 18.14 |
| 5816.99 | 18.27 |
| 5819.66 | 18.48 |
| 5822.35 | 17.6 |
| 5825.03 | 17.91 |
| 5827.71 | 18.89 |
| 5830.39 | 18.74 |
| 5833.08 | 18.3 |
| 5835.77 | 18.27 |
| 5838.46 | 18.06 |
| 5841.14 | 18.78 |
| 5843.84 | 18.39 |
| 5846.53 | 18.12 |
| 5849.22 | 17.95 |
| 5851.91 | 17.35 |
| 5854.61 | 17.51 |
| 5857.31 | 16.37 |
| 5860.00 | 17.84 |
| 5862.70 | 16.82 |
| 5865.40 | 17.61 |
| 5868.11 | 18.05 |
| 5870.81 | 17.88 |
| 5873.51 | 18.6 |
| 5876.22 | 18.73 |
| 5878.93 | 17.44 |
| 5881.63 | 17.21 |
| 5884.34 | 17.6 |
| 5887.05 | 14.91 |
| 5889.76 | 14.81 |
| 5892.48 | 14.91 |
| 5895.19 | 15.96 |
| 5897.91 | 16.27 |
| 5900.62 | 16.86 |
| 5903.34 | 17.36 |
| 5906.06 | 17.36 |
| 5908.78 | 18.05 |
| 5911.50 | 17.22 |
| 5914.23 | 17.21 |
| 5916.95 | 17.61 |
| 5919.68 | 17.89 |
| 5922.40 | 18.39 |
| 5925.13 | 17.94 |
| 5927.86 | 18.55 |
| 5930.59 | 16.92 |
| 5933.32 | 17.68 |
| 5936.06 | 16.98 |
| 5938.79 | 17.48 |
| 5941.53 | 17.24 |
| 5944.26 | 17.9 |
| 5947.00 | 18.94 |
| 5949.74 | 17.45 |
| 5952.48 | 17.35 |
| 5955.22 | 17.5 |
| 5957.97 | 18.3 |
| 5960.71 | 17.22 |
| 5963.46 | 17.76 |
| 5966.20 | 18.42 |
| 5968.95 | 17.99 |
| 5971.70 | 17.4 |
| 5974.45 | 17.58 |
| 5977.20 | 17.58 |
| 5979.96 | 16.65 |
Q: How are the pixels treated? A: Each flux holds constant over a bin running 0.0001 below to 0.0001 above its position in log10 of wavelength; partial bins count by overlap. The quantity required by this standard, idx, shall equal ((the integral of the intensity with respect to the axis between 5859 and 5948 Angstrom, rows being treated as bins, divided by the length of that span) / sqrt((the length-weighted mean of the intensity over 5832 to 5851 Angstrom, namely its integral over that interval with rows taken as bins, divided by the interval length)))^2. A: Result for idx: 16.5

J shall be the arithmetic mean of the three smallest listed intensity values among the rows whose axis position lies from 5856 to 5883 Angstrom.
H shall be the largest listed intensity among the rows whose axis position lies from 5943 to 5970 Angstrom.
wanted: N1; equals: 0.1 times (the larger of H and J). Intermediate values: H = 18.94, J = 16.8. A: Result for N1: 1.89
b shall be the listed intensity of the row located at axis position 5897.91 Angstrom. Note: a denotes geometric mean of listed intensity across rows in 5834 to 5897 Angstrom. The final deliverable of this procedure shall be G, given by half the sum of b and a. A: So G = 16.8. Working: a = 17.3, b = 16.27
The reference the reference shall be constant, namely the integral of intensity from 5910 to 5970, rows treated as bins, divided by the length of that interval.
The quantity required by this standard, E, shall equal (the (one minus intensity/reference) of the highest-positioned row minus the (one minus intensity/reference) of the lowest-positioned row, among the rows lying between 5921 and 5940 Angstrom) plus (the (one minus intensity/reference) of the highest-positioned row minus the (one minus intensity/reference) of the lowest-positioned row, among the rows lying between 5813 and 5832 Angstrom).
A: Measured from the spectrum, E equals 0.02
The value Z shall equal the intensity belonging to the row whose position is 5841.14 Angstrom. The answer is 18.78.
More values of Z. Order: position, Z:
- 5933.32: 17.68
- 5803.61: 17.9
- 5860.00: 17.84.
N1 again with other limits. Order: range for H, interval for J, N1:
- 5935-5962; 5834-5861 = 1.89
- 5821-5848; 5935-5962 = 1.89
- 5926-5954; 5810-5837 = 1.89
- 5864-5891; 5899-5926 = 1.87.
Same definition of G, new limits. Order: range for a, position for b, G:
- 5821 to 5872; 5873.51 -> 18.3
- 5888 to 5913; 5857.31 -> 16.4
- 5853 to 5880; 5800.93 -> 18.4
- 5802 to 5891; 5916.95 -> 17.7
